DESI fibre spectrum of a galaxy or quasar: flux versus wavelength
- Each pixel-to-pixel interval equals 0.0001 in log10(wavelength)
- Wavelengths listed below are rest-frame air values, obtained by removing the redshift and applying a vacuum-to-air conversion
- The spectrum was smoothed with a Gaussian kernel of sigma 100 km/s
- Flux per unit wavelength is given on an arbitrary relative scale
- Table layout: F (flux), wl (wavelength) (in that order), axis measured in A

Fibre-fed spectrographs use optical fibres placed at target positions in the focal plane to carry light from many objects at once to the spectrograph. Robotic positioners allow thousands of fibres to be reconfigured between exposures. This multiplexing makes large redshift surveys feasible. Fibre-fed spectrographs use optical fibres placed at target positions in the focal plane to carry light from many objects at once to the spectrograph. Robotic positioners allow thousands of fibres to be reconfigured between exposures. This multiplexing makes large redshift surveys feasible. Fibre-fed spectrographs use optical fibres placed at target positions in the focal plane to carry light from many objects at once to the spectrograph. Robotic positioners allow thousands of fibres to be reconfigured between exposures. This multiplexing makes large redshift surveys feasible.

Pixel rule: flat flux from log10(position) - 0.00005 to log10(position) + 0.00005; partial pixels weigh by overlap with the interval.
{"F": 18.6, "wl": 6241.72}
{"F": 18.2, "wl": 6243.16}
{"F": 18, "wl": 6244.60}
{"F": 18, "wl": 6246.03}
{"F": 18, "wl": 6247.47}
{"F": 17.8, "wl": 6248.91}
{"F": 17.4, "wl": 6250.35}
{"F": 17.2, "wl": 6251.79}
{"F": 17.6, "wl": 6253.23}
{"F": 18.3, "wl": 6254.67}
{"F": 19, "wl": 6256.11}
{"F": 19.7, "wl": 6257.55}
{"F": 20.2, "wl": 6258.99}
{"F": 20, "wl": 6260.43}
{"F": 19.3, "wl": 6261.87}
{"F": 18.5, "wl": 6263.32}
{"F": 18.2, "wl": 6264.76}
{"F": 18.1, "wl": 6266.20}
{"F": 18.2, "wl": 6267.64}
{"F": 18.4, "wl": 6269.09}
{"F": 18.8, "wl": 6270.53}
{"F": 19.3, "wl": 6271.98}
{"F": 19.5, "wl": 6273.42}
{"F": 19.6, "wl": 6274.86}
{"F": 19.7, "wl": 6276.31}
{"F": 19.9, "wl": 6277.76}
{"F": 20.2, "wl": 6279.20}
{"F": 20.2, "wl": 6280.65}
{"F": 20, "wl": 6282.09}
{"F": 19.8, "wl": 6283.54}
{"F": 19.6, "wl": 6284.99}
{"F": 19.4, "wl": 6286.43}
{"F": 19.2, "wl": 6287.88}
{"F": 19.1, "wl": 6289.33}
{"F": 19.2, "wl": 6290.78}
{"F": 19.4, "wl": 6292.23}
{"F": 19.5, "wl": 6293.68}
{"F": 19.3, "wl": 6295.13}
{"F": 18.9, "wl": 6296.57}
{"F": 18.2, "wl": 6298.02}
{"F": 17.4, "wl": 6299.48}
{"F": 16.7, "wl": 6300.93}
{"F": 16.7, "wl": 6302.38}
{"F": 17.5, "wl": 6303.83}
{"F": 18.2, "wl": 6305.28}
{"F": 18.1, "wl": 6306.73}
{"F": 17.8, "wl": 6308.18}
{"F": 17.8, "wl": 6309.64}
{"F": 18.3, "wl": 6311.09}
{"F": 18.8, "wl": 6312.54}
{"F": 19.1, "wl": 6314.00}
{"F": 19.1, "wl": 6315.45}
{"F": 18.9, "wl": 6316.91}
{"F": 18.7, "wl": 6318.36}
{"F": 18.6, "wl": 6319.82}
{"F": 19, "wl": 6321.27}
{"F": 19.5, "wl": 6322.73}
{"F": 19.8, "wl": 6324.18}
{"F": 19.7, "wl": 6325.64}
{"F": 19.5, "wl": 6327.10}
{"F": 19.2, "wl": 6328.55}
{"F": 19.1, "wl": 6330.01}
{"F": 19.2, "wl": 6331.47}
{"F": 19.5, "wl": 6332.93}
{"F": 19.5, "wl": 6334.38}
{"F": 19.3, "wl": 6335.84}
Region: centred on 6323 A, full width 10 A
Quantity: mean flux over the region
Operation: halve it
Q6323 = 9.6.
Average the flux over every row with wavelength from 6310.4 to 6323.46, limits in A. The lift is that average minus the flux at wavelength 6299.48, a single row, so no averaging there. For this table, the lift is 1.5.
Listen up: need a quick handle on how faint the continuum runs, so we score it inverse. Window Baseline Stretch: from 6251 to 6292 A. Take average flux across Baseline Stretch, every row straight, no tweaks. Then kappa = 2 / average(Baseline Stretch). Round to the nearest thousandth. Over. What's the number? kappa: 0.104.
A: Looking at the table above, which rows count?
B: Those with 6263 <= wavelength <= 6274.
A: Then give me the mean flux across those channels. 18.6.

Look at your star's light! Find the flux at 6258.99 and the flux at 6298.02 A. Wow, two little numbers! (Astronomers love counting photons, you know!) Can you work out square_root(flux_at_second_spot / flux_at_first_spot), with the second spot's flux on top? 0.95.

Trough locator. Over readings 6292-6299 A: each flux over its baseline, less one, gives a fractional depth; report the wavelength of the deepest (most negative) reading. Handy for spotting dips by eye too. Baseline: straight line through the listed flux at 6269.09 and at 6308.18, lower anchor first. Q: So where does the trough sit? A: 6298.02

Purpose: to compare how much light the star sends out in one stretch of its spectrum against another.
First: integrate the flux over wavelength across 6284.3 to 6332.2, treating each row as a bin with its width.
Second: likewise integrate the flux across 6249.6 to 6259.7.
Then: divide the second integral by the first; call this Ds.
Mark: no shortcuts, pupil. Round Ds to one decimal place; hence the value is 0.2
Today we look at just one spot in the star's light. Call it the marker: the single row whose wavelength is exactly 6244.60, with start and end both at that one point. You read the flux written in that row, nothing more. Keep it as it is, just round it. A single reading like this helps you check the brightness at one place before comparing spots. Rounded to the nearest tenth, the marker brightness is 18.0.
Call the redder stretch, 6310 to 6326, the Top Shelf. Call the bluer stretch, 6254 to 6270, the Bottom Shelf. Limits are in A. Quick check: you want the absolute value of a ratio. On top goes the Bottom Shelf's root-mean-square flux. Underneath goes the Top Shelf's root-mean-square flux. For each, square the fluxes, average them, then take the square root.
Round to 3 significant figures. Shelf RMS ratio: 0.993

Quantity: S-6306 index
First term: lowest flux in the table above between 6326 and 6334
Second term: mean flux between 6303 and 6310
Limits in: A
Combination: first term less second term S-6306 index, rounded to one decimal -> 1.2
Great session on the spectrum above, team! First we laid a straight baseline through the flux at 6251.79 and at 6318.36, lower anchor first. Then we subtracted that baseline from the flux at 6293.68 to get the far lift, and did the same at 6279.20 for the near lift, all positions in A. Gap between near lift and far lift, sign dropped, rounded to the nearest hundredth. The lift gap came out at 1.03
